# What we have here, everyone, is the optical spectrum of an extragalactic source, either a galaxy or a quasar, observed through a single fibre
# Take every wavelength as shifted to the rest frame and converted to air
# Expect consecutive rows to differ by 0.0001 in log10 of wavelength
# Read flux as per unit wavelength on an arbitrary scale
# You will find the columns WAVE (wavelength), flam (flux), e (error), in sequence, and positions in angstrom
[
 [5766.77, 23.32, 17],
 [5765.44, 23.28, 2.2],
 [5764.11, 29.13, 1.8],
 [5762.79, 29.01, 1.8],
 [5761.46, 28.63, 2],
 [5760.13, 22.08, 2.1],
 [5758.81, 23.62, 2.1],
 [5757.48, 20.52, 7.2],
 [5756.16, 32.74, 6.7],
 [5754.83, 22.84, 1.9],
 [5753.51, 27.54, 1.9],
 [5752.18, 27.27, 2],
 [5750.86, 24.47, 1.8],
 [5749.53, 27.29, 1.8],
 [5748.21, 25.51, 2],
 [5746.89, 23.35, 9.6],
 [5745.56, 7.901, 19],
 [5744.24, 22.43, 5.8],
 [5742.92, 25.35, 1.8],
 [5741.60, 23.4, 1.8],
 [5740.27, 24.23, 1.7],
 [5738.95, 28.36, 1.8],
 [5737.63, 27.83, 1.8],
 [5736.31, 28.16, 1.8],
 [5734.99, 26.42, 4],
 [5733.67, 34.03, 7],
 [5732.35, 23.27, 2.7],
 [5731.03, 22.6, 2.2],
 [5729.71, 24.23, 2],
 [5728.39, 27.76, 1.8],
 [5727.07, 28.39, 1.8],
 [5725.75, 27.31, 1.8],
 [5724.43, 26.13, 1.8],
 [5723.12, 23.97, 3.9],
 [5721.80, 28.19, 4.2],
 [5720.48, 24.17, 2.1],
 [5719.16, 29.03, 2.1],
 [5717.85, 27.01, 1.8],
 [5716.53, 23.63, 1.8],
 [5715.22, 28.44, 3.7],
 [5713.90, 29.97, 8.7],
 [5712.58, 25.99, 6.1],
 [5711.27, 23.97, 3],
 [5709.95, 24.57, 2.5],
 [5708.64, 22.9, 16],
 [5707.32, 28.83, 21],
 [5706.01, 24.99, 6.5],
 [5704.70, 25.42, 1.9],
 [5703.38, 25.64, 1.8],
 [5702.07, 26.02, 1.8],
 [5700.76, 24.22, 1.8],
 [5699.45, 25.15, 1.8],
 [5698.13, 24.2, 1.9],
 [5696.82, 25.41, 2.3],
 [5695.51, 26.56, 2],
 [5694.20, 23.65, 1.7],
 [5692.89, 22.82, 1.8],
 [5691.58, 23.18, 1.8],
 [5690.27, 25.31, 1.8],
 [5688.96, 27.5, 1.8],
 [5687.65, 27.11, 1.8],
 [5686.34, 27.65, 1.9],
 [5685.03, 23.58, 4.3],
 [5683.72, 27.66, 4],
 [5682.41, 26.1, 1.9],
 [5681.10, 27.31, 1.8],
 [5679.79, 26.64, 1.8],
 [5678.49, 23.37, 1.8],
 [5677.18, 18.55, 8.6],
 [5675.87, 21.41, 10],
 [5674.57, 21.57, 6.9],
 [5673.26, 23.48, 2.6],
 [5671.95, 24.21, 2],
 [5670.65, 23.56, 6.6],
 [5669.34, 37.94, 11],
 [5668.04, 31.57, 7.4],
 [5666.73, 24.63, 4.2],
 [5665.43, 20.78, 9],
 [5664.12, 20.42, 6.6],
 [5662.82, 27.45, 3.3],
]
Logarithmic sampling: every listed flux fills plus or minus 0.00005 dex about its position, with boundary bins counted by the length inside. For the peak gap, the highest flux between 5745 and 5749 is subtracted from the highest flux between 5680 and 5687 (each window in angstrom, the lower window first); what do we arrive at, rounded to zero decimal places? 2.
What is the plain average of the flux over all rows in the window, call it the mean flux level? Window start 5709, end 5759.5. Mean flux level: 25.6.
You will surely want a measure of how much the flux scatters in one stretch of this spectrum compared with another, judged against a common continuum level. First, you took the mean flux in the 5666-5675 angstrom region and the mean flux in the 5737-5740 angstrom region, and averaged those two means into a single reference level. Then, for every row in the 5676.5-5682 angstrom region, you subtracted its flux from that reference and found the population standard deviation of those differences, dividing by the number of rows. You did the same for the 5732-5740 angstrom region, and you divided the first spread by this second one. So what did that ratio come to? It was 1.1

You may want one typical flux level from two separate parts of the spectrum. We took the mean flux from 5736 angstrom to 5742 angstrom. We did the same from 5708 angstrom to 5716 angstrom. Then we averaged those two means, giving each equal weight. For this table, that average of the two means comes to 26.2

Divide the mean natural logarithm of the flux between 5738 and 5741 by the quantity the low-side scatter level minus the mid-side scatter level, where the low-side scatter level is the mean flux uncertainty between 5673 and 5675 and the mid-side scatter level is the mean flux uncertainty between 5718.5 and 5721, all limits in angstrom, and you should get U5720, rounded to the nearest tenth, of 1.2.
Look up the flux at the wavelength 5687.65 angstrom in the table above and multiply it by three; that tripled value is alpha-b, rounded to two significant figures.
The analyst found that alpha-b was 81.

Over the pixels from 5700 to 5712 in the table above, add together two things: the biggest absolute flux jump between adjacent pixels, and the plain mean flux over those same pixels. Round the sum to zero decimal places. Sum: 31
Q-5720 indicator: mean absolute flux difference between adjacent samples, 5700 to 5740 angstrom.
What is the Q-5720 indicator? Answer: 2.7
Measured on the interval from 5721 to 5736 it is 3.3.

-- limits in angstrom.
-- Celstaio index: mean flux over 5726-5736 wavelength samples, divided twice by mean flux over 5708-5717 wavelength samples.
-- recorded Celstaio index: 0.041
